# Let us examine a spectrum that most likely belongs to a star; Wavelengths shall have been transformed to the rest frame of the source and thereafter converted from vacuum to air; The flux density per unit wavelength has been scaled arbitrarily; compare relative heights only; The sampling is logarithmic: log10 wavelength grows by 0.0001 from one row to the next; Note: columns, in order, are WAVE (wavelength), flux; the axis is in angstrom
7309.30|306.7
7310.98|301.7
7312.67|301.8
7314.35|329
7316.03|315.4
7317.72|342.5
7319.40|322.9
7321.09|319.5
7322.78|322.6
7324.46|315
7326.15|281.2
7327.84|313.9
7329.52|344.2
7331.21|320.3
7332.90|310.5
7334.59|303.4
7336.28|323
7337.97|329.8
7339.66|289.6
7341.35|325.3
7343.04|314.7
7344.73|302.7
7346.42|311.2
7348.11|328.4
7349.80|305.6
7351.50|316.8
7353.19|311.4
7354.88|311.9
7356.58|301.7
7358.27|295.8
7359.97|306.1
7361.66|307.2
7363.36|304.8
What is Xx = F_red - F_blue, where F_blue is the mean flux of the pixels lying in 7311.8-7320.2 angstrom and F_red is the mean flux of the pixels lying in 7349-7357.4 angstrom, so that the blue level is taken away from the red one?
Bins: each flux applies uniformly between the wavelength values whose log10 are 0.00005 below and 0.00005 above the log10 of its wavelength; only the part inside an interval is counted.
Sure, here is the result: -13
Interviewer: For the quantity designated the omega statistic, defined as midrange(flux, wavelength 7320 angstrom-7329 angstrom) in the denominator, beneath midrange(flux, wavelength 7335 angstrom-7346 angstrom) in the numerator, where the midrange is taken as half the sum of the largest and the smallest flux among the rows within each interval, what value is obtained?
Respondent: 1.03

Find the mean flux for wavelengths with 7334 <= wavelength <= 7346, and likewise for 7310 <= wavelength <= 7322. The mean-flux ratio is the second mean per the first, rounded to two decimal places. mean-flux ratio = 1.02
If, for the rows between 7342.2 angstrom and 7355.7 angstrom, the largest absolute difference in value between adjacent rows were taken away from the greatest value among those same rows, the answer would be 306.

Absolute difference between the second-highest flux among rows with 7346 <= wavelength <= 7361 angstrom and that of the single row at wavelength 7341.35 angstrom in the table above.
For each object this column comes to 8.5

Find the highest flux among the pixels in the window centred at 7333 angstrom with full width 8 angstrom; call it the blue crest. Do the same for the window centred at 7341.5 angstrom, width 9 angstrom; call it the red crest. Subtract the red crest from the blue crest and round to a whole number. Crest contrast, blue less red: 14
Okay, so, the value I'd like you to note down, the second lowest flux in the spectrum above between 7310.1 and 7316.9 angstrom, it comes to 301.8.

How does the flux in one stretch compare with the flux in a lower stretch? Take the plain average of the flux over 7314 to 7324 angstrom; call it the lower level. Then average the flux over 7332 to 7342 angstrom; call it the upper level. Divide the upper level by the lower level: 0.964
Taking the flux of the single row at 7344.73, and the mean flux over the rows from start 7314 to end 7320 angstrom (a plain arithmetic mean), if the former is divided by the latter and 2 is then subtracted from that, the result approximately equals -1.08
